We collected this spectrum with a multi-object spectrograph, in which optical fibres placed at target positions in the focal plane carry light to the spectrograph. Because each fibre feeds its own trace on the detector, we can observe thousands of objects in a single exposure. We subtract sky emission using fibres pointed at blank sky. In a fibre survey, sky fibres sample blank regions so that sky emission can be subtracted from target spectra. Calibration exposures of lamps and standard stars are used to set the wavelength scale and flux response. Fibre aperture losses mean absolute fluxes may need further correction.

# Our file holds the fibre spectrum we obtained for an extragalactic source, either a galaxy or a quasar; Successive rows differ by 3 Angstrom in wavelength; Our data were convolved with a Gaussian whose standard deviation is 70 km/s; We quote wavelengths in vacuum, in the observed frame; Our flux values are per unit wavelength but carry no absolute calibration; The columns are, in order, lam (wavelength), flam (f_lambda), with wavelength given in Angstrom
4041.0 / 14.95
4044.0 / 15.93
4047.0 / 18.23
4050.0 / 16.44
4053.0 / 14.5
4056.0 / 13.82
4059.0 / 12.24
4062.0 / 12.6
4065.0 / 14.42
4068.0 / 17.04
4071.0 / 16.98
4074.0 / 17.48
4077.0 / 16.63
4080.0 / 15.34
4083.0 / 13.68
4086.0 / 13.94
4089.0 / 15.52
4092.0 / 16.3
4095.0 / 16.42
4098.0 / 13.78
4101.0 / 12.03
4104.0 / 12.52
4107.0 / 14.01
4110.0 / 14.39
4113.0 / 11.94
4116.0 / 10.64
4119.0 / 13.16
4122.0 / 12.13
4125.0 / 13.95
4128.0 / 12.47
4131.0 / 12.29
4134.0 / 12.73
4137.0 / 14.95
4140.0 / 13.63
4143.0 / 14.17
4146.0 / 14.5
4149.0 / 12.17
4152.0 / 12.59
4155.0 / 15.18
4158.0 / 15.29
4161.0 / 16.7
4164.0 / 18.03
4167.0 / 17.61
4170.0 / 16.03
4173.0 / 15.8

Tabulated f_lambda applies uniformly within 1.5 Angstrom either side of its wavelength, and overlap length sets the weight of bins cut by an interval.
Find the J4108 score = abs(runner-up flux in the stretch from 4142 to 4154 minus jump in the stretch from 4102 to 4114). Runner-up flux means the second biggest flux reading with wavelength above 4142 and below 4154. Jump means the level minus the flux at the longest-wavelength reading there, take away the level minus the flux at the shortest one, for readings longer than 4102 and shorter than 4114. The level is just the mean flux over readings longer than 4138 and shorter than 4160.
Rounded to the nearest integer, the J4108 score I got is 14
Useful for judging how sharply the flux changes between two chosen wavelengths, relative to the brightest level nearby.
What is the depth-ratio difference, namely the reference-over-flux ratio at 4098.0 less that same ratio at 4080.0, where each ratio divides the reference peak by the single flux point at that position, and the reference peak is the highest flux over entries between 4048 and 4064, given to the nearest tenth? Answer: 0.1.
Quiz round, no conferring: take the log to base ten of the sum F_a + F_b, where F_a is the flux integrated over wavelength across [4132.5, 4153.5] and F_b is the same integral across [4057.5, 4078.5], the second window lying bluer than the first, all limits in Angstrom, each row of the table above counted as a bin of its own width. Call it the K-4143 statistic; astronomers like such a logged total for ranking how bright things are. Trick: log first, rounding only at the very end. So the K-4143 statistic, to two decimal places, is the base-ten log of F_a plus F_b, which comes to 2.78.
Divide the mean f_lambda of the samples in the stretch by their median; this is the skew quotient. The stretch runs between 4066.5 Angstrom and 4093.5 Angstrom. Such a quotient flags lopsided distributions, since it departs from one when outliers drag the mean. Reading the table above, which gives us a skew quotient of 0.97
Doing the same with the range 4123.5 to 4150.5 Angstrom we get 0.99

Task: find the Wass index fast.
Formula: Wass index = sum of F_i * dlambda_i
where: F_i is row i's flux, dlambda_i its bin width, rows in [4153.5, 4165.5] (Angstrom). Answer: 196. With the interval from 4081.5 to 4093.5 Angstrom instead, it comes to 178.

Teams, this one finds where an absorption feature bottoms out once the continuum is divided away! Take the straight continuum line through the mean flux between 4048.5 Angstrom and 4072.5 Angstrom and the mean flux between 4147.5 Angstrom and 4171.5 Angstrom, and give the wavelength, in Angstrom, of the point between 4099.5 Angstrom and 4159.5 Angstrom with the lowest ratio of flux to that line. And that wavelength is 4116.0 Angstrom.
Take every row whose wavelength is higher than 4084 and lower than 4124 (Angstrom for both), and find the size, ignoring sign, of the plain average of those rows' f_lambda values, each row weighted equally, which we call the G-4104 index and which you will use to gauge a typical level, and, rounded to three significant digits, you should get 13.6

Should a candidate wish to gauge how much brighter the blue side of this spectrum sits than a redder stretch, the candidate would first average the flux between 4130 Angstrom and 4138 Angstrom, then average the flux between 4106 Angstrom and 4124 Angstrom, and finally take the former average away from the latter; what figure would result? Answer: -0.6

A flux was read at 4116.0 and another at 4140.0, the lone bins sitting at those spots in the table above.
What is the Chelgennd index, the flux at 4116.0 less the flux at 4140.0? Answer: -3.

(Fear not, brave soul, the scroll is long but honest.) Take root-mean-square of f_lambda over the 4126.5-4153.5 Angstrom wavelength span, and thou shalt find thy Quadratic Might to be 13.3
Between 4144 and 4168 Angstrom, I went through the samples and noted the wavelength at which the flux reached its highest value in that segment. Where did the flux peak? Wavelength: 4164.0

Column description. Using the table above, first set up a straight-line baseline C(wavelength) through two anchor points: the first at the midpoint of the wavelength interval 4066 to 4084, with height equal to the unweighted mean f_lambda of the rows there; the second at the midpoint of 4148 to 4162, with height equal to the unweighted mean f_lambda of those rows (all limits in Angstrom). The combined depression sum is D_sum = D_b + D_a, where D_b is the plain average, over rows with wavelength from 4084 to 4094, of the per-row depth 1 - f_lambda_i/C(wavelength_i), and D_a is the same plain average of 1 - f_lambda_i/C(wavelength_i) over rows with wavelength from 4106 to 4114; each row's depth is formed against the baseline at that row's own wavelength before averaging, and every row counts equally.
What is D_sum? 0.17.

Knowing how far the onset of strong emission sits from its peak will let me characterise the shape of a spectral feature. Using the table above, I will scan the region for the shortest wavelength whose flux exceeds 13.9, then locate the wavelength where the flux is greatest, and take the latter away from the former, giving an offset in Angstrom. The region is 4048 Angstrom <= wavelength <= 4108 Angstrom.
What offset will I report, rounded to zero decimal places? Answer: -24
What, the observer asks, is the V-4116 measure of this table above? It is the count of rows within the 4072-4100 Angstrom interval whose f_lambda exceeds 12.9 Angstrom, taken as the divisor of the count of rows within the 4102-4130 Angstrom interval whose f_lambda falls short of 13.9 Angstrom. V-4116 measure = 0.67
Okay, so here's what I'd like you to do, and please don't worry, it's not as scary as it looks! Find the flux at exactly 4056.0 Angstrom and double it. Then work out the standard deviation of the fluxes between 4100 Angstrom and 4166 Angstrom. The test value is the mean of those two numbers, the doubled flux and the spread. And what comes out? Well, 14.7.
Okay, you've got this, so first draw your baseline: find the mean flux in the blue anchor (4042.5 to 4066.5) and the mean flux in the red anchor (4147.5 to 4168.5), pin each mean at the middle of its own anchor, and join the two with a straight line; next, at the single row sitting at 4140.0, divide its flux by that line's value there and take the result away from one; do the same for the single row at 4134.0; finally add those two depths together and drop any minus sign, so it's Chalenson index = 0.27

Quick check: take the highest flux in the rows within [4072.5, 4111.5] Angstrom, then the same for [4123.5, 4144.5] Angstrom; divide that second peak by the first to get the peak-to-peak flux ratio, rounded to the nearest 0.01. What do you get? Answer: 0.86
